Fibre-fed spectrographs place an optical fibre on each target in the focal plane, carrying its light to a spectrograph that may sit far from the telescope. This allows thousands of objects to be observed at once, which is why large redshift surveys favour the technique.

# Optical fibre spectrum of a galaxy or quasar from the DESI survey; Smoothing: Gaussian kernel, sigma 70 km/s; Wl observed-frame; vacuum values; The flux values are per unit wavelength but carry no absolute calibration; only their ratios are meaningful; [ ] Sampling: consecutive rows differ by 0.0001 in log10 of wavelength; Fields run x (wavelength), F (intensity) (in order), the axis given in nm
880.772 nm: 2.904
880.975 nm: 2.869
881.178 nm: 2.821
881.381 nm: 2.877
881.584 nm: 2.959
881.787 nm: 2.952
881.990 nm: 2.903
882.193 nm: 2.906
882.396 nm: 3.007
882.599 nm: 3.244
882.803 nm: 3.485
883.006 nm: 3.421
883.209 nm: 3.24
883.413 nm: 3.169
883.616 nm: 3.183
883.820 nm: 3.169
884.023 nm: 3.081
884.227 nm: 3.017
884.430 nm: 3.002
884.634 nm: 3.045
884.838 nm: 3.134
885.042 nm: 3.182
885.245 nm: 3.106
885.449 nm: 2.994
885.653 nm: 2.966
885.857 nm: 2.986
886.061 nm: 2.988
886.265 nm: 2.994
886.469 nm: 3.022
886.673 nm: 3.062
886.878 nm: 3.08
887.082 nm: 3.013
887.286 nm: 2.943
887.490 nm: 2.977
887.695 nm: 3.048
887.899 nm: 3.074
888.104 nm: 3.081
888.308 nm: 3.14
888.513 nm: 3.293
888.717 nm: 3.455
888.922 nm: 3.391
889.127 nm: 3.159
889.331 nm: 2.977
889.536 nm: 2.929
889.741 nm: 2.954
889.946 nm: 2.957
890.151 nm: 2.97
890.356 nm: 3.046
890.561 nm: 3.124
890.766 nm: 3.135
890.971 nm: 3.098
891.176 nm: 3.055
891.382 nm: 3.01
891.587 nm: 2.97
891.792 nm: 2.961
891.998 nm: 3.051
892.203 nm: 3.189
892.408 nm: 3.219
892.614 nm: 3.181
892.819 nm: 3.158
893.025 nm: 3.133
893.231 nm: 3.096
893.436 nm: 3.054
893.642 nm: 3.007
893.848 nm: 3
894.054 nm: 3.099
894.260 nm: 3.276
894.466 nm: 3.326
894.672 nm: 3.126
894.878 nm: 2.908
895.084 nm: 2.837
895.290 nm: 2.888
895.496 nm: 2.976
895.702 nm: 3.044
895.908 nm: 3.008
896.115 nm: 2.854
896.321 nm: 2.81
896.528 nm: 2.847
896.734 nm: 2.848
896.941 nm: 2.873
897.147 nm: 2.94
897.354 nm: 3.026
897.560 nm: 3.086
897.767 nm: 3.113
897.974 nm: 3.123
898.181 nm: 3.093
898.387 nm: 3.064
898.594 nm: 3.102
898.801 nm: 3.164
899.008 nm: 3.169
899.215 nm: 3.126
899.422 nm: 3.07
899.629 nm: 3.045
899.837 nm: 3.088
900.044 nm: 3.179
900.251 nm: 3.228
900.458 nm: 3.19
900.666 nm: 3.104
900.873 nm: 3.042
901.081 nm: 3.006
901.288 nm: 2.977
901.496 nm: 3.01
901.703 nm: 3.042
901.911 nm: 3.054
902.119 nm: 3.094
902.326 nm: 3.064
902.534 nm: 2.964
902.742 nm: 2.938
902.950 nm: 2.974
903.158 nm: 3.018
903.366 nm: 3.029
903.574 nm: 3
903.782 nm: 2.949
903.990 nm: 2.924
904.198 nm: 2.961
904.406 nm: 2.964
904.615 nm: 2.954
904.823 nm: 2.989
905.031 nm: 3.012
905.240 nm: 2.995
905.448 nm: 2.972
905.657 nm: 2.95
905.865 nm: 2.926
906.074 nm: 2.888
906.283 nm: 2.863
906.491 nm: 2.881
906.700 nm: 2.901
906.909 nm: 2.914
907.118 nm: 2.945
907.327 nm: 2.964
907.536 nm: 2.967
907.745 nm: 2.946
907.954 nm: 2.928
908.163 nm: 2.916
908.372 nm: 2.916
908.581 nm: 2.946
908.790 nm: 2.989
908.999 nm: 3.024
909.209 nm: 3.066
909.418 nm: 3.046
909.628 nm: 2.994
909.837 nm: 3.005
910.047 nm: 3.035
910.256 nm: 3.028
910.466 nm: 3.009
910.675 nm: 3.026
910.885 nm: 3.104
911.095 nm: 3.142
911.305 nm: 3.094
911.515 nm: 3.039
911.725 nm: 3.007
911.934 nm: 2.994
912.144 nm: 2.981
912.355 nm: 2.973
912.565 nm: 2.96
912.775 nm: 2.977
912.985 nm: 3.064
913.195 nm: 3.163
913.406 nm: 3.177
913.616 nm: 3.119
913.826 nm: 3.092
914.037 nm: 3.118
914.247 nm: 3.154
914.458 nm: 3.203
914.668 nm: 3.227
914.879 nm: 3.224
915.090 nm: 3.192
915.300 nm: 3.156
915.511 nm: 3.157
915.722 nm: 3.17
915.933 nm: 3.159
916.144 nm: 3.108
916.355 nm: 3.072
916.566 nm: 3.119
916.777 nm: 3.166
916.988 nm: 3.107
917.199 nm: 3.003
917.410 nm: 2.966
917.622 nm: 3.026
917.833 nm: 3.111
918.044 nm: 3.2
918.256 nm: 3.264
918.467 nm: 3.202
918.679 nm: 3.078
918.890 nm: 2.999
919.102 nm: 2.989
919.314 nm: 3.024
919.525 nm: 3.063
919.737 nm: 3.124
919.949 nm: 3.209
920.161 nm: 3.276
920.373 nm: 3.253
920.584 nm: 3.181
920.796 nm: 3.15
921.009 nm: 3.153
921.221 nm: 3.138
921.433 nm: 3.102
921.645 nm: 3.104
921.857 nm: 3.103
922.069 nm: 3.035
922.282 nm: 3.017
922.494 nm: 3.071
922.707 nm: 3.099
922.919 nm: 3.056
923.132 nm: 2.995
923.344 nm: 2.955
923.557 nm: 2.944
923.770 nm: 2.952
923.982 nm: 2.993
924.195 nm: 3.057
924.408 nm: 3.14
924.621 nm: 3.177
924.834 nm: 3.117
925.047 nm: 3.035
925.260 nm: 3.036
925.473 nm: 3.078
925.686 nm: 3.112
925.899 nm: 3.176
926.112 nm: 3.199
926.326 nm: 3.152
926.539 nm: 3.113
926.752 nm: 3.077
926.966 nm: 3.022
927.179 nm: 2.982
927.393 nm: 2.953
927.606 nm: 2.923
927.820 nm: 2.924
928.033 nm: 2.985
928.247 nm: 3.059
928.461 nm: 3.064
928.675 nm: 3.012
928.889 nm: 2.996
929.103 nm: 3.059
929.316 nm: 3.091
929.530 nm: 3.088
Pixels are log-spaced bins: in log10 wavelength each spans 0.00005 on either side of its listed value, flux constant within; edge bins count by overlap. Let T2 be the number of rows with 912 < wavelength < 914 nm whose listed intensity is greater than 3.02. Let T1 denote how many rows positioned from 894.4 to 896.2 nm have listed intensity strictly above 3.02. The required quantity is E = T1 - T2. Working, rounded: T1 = 3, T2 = 5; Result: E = -2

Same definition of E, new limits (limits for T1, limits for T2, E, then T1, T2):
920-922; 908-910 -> 6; 9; 3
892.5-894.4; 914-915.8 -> -2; 7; 9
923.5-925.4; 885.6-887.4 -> 3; 6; 3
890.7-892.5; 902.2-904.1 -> 4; 6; 2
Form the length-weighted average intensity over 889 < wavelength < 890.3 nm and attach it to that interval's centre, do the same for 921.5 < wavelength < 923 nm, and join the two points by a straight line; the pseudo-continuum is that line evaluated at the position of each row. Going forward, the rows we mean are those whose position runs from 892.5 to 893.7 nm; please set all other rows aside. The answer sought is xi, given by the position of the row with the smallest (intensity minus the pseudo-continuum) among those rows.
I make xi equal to 893.642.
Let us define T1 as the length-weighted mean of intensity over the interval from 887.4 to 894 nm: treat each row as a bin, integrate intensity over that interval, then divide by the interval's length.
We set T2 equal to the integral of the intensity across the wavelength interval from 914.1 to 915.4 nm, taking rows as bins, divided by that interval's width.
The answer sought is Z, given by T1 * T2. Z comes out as 9.86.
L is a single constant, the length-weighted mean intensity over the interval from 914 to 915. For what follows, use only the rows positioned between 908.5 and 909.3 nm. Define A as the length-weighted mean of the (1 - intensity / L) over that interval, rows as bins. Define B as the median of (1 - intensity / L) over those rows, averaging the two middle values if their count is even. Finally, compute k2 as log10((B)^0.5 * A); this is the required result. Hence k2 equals -1.86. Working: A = 0.057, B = 0.057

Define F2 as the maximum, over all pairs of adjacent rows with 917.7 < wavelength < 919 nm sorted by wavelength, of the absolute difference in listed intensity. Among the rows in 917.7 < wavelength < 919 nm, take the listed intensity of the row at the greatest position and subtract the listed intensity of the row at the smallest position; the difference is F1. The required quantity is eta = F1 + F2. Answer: 0.01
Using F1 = -0.11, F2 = 0.12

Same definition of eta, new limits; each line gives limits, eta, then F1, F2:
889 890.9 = 0.16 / -0.02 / 0.18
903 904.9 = 0.02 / -0.03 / 0.05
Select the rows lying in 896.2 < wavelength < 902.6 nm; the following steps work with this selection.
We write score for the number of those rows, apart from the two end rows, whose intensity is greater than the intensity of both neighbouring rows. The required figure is 4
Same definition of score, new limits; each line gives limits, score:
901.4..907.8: 5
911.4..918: 4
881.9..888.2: 4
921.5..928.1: 3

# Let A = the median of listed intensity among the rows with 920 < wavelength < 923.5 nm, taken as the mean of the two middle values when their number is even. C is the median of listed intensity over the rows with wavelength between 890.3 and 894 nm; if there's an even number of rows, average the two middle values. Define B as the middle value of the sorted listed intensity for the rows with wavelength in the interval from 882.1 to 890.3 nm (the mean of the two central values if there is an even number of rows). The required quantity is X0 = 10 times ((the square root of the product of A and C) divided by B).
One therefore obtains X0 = 10.11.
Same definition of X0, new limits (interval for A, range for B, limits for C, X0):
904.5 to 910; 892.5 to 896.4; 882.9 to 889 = 9.90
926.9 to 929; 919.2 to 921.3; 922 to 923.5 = 9.56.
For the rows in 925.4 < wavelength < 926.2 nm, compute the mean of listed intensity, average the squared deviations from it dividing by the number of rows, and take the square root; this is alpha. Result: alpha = 0.0485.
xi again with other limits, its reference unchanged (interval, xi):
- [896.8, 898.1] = 896.941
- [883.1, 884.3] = 884.227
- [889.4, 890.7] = 889.536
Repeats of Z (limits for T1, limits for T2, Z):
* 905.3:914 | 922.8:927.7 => 9.16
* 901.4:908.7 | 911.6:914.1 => 9.05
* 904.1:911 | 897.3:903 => 9.14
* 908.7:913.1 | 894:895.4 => 9.28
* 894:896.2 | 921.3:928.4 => 9.25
